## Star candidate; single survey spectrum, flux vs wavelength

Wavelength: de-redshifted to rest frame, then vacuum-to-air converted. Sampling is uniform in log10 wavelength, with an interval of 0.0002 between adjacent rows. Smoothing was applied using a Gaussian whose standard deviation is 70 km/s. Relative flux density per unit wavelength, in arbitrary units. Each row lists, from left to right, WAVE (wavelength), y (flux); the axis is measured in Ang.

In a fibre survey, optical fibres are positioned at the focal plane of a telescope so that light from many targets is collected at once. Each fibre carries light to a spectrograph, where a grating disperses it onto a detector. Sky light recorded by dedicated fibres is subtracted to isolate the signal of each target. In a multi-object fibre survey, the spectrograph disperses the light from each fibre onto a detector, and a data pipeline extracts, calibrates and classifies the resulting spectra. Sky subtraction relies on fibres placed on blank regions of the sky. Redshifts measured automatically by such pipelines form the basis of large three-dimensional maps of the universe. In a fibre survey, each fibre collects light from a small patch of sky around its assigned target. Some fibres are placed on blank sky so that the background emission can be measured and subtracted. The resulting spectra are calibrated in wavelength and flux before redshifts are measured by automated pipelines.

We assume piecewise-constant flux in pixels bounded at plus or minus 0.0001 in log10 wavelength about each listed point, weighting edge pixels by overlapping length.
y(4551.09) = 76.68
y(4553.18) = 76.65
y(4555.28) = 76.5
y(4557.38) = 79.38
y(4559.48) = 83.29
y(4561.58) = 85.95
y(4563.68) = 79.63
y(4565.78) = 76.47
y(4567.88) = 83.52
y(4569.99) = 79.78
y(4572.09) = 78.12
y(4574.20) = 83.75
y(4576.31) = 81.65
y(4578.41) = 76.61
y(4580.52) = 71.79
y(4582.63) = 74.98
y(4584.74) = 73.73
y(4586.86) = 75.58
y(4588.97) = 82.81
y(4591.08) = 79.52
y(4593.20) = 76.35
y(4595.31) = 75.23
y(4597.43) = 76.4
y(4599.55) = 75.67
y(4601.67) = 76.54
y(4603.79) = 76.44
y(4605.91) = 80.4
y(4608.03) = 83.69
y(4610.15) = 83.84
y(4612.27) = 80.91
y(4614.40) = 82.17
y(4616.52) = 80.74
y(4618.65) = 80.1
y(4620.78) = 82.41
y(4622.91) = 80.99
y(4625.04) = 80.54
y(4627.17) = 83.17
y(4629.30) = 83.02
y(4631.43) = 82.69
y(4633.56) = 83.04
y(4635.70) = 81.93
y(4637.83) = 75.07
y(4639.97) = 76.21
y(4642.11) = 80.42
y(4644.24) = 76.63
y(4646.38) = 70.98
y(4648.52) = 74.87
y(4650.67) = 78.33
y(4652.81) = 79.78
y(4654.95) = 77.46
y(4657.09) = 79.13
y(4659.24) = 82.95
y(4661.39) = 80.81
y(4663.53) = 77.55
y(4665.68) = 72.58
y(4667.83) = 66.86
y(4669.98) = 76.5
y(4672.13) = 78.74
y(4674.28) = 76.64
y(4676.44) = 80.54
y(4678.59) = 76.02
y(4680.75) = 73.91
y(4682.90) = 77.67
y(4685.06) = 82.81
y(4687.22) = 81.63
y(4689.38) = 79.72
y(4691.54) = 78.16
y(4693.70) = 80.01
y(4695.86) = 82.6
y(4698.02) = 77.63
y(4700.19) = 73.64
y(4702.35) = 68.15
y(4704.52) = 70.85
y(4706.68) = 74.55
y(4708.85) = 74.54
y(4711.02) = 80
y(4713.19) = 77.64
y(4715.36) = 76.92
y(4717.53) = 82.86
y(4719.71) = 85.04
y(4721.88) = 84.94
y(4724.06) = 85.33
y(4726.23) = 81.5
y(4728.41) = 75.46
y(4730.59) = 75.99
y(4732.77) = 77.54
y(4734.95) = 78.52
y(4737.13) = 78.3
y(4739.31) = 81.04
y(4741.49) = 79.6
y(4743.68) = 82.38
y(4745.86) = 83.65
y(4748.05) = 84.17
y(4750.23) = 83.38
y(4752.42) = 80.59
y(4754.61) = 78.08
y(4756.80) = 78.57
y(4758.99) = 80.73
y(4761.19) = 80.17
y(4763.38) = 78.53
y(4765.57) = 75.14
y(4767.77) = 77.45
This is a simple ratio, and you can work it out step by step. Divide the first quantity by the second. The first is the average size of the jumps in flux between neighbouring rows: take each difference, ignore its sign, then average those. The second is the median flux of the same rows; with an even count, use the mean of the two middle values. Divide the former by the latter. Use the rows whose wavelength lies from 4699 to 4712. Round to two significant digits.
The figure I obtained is 0.047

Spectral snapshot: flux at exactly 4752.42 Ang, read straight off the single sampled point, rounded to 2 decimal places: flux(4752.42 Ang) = 80.59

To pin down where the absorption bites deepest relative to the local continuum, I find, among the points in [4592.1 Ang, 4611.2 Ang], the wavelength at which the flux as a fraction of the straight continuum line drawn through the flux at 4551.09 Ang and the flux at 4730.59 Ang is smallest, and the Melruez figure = 4595.31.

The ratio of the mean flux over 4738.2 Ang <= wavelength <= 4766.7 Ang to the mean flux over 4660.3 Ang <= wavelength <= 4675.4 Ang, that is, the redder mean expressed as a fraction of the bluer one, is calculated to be 1.06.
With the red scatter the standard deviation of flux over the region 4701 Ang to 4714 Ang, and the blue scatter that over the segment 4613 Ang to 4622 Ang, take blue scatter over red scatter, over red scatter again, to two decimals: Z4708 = 0.06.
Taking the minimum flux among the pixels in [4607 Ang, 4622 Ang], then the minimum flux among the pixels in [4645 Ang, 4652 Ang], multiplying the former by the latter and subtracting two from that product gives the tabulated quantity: 5683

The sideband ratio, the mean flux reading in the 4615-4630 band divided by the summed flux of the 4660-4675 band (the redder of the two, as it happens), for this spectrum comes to 0.1540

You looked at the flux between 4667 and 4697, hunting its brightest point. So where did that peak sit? 4685.06 Ang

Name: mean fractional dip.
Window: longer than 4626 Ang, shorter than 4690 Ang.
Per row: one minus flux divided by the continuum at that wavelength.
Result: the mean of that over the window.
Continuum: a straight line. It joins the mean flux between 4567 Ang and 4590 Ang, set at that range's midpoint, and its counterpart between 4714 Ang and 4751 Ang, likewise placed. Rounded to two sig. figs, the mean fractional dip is 0.018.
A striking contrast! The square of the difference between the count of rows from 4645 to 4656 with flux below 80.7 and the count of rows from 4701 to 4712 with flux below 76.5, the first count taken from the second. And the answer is 1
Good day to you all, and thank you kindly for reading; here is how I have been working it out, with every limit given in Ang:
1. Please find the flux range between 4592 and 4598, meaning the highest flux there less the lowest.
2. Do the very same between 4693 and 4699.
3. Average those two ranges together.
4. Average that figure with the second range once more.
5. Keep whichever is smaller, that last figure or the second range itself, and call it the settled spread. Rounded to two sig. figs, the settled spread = 4.0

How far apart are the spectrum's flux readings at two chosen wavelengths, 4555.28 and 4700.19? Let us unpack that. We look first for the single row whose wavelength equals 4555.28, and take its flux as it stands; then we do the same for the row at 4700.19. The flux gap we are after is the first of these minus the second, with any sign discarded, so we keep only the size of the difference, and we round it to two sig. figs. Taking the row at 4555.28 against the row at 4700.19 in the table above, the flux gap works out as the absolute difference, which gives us 2.9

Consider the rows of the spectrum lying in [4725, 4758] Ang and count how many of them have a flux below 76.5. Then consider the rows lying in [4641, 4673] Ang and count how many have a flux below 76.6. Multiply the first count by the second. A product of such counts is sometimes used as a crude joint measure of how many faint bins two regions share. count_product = 10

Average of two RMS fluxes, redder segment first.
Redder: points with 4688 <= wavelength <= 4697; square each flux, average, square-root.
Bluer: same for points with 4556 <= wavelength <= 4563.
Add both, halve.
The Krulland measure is 81.5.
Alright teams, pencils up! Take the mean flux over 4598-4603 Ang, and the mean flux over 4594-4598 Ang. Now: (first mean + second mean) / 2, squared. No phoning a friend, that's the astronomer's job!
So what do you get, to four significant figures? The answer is 5770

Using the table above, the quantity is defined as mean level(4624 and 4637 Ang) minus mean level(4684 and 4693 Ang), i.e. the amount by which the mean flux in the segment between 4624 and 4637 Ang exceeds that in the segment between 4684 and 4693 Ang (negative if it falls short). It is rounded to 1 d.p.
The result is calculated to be 1.8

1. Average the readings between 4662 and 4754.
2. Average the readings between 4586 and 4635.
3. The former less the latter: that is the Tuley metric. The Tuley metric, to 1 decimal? -1.6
